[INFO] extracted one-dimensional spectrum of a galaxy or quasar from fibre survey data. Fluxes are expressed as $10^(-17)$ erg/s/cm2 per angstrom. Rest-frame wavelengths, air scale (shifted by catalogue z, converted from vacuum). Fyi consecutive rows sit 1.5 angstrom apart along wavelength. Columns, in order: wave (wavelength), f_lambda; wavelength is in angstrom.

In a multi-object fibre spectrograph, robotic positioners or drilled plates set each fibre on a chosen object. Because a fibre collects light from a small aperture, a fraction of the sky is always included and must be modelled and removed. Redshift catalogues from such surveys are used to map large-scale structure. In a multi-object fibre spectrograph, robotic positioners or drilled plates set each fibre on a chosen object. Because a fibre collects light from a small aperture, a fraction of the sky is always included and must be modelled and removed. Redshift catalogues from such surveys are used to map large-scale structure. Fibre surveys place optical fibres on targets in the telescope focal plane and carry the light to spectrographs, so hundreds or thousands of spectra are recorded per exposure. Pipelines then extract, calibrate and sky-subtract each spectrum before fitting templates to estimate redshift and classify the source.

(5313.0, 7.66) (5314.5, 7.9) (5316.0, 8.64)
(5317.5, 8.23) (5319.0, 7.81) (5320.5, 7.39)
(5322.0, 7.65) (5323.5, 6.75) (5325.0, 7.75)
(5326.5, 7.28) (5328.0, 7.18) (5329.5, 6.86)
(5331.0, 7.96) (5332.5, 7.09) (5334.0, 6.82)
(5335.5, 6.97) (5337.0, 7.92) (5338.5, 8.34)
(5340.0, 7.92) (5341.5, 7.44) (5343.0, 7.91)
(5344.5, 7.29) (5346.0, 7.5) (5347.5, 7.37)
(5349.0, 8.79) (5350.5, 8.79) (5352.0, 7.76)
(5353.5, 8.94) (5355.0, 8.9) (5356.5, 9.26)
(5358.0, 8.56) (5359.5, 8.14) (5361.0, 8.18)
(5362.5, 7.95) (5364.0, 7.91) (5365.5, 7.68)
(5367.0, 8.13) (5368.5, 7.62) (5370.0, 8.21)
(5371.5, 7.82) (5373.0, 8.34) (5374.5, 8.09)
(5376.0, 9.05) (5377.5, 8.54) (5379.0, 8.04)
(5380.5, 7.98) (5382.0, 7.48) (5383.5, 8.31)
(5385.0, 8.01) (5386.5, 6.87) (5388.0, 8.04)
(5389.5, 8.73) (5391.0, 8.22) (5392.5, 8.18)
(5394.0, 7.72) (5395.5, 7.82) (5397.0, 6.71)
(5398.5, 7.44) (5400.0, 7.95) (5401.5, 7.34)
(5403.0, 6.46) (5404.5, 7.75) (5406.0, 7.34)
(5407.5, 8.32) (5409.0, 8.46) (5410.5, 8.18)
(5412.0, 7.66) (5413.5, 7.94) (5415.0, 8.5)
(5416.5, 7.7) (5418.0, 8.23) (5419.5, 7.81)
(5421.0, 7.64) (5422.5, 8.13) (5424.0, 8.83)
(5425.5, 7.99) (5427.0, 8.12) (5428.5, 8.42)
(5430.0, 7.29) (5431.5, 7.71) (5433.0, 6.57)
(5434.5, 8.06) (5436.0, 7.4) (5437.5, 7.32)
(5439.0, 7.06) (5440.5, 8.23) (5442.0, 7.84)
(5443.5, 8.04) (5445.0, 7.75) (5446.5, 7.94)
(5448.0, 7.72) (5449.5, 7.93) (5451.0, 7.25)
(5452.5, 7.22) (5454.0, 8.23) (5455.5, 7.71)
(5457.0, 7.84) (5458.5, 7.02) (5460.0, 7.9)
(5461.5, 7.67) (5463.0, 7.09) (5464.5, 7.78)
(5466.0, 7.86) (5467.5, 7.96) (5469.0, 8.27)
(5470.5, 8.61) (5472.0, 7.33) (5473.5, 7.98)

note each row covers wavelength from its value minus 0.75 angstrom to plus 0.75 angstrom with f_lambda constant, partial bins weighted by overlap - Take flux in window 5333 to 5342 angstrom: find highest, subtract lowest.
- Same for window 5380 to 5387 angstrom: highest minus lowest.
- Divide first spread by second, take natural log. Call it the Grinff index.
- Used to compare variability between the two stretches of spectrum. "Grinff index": 0.1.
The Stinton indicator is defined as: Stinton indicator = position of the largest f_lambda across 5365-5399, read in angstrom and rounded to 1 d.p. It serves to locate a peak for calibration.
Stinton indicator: 5376.0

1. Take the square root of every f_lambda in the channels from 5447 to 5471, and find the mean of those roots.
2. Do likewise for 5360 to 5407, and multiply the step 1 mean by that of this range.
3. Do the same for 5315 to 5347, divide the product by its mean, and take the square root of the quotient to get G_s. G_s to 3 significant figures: 1.69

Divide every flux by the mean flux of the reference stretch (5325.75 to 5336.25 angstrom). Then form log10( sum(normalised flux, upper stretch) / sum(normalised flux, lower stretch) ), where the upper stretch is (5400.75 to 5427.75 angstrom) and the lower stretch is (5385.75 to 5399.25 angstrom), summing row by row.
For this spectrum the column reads 0.31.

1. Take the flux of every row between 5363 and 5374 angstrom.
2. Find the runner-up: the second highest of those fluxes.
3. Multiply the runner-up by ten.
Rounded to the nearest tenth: 82.1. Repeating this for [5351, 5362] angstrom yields 89.4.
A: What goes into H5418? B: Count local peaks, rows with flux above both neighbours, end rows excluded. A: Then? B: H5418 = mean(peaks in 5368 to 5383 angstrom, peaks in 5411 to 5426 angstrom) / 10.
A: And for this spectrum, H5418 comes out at 0.30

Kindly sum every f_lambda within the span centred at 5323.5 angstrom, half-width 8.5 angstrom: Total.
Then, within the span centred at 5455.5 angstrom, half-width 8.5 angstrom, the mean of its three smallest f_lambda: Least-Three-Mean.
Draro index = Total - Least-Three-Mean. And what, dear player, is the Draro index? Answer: 76.4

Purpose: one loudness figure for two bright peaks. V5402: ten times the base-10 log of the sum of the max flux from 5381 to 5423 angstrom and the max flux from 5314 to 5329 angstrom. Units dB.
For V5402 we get 12.4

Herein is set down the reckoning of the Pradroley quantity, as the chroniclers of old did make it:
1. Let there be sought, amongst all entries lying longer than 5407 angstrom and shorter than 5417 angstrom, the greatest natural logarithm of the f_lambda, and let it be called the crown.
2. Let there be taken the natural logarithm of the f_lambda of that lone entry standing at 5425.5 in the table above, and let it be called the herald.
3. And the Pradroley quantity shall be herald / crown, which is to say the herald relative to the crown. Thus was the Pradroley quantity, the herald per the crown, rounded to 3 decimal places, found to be 0.971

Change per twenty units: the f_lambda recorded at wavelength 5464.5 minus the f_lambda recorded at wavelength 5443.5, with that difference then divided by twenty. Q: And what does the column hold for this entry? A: -0.013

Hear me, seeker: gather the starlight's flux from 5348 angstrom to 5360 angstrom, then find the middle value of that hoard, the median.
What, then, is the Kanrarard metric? 8.79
